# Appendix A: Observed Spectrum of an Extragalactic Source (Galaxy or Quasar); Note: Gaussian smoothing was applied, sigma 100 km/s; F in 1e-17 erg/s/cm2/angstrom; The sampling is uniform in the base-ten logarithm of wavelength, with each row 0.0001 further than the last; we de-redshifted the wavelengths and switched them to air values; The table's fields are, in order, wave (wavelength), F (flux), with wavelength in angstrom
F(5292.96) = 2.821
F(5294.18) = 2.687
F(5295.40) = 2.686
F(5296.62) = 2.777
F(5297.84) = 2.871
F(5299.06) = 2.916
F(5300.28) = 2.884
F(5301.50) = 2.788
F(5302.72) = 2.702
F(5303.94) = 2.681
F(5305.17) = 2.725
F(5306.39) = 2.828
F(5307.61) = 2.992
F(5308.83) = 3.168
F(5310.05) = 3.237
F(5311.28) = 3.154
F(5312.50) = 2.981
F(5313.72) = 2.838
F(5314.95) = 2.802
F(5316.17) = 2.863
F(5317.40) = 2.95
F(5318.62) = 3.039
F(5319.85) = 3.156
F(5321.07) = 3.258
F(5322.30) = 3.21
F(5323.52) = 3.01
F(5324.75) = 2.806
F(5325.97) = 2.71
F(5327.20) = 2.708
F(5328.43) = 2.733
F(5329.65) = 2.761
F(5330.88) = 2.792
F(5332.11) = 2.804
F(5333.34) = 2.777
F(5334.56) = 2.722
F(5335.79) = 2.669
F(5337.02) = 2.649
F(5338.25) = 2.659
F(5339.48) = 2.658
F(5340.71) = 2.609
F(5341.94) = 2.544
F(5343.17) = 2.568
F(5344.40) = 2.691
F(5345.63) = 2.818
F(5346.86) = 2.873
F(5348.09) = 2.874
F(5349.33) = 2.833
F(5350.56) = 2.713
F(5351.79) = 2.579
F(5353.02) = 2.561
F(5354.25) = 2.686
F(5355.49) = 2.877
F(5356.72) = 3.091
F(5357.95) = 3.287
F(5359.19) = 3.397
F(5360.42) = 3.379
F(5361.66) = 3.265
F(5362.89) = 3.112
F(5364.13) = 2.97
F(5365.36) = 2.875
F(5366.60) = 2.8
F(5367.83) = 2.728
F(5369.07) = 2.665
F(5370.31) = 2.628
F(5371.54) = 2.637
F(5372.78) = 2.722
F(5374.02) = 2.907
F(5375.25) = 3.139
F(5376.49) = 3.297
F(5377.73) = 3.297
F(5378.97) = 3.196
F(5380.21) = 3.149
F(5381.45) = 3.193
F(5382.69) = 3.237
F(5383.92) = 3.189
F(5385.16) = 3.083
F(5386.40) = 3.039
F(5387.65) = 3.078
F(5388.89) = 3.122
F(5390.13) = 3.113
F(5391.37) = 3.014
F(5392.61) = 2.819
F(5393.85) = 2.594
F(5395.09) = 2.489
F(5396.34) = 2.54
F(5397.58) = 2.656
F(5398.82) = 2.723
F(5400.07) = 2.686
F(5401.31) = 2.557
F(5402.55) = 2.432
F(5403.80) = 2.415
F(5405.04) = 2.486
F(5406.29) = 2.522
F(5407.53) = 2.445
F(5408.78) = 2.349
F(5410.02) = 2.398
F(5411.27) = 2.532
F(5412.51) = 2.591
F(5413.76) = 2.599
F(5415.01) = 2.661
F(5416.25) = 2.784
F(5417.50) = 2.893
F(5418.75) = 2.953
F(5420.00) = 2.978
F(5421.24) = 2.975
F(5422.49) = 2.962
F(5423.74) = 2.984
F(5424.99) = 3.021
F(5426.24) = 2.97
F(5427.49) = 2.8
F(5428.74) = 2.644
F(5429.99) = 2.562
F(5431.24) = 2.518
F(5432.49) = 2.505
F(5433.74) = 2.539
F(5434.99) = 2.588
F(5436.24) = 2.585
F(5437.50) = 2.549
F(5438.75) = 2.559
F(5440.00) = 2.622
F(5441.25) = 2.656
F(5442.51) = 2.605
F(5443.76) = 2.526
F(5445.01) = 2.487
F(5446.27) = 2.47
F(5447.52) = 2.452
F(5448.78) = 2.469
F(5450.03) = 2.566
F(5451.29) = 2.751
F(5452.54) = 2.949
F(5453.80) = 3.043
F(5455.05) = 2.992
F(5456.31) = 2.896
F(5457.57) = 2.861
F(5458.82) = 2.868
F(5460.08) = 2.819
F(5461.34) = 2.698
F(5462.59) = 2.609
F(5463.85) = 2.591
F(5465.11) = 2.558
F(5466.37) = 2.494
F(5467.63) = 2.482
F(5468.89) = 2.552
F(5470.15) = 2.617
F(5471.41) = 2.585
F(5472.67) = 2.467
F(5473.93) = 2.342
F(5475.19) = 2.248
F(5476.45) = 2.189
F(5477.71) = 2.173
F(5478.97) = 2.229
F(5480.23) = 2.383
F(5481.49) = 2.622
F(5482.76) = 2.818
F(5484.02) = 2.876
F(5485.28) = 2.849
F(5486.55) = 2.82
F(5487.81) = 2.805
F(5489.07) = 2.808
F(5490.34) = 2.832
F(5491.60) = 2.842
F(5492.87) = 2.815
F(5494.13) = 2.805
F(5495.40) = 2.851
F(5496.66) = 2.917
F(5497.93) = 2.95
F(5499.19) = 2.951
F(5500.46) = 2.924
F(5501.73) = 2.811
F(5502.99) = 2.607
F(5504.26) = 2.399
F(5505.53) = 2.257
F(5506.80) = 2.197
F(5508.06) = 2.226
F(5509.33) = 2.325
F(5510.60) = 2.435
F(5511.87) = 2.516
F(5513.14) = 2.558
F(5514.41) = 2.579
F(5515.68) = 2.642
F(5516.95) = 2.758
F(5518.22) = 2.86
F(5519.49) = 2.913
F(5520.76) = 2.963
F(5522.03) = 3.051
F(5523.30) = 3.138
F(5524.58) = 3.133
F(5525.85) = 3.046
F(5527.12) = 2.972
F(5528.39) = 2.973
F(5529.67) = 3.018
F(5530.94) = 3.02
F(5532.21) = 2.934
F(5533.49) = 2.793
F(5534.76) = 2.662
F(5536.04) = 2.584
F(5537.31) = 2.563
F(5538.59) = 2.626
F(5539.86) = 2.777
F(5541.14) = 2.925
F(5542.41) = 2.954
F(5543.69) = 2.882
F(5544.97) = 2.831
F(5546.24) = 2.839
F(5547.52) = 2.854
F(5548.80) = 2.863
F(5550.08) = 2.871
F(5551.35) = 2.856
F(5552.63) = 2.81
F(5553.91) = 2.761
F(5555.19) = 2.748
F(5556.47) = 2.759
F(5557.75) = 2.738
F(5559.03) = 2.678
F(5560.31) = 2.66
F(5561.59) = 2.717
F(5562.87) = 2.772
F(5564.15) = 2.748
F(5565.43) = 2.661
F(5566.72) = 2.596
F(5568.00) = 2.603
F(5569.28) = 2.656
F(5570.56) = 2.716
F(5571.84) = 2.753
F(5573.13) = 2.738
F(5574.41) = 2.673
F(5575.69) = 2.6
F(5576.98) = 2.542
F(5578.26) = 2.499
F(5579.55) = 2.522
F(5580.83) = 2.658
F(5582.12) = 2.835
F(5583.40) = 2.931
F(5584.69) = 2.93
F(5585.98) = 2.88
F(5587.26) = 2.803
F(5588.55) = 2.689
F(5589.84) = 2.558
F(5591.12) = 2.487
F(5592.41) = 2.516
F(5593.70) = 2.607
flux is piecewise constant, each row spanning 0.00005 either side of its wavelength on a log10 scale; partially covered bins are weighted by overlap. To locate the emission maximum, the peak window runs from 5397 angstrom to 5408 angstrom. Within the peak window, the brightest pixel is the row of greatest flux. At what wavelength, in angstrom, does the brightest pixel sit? 5398.82 angstrom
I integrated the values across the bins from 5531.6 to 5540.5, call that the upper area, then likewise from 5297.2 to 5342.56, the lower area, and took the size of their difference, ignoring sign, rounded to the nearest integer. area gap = 105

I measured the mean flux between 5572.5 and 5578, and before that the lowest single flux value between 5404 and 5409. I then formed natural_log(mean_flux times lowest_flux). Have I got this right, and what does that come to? 1.82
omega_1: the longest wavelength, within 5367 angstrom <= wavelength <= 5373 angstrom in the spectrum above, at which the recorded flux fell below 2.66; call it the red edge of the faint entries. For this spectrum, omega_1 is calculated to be 5371.54 angstrom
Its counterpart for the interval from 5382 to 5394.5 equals 5393.85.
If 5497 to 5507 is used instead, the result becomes 5506.80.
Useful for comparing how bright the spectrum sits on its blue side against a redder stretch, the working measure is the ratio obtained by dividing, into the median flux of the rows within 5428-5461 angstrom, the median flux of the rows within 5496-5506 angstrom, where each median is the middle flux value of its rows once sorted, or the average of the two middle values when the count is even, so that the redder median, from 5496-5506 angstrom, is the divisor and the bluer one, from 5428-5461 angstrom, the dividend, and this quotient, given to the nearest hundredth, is 0.90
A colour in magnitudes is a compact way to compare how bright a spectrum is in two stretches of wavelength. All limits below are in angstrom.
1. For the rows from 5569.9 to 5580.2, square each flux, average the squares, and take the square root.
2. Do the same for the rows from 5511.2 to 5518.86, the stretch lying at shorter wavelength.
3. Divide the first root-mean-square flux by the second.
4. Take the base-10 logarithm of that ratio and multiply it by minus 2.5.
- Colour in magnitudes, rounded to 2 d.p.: 0.01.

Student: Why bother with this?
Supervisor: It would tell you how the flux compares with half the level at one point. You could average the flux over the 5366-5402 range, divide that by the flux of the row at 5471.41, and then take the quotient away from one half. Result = -0.62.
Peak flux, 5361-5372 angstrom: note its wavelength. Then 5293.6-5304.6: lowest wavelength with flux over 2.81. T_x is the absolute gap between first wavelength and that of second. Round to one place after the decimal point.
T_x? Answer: 63.8 angstrom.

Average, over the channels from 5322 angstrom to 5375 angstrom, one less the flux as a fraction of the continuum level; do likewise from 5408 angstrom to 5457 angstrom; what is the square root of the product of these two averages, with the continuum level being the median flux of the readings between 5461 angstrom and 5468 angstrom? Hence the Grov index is 0.066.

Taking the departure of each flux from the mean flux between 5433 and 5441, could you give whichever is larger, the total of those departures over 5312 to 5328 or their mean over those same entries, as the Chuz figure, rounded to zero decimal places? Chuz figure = 5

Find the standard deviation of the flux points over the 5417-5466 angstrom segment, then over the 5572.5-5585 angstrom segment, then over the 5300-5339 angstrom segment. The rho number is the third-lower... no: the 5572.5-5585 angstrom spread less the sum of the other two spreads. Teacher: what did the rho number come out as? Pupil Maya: -0.22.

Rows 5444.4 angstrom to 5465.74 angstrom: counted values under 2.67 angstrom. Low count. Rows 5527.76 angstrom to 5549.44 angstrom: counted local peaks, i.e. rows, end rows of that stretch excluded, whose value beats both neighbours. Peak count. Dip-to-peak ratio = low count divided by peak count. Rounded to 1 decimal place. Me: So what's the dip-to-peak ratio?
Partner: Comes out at 4.0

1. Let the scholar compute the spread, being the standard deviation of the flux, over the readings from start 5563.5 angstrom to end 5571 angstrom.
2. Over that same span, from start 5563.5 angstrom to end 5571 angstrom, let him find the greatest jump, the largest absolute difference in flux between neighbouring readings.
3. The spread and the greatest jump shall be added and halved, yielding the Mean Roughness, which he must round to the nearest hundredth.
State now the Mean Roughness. 0.07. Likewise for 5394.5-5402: 0.11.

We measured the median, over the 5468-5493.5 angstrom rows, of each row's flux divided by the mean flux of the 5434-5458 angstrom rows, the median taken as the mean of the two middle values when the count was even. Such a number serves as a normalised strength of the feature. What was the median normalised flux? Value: 0.98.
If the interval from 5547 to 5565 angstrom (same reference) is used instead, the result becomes 1.04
